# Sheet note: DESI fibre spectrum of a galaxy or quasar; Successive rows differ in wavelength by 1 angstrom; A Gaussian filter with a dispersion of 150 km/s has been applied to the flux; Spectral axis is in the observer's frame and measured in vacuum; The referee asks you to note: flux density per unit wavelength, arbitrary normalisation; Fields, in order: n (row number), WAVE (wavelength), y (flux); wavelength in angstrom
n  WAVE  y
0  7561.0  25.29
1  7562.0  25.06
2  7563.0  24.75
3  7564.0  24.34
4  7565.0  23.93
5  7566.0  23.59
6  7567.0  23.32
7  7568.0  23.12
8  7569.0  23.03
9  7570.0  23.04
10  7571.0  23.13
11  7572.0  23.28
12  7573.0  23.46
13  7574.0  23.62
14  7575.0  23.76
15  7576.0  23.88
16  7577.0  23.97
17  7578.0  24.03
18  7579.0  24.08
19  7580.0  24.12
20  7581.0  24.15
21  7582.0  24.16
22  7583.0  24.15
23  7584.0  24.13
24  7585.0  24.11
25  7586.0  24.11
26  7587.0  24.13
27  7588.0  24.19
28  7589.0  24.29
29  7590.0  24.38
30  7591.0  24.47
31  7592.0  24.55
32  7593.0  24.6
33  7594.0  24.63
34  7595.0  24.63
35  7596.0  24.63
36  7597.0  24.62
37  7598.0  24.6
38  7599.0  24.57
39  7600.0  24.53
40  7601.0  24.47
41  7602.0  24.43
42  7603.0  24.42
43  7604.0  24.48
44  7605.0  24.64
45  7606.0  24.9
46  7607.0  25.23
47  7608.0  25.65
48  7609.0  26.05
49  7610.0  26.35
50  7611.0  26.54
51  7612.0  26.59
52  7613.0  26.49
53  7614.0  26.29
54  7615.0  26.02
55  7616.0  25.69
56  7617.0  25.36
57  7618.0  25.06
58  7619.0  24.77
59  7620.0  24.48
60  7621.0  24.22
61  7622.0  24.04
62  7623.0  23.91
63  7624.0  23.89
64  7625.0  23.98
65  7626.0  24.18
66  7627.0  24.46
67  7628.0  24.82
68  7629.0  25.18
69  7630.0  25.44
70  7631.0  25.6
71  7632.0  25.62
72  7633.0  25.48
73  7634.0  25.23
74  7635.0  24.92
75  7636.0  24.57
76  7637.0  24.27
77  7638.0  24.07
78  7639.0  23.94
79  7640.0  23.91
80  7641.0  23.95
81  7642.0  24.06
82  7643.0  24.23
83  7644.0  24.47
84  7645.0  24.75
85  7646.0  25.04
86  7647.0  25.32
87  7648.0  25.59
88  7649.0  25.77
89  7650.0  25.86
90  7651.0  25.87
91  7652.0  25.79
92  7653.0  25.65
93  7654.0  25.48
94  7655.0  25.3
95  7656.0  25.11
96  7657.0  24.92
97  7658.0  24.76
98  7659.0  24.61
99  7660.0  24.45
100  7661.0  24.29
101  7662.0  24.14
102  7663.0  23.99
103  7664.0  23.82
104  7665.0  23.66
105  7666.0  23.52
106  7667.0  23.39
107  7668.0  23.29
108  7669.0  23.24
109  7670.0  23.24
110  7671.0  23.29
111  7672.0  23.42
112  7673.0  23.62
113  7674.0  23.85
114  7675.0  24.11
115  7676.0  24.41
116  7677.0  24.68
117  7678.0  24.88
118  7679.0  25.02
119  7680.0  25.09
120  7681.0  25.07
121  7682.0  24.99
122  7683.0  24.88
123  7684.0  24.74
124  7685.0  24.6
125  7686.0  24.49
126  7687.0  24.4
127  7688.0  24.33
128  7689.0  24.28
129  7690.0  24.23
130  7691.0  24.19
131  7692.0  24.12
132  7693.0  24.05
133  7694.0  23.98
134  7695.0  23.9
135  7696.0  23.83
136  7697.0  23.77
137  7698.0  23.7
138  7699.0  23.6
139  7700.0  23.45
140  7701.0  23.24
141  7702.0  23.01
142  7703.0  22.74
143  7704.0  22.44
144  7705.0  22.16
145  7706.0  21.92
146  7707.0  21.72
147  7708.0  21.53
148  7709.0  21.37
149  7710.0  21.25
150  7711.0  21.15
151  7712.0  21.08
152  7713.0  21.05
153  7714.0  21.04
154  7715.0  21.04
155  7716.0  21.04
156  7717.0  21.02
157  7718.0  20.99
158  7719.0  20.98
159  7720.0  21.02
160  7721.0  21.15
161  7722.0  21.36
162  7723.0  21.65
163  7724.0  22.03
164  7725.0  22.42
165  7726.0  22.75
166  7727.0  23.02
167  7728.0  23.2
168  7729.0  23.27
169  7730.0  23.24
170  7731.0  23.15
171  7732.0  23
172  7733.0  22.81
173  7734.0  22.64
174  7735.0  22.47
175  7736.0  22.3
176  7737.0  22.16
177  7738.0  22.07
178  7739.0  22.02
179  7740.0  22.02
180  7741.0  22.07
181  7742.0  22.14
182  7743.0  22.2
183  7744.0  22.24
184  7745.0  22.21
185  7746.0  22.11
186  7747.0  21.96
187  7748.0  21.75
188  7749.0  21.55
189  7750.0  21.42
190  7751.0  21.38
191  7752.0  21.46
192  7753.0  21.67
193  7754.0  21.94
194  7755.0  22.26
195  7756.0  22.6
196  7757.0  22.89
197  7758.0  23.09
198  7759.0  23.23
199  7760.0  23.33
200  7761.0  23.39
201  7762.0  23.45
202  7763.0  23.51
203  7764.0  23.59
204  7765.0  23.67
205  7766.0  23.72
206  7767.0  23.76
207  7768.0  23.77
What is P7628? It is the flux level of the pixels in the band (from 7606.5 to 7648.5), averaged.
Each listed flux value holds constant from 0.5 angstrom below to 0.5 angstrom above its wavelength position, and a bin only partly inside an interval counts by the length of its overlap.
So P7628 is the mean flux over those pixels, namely 25.0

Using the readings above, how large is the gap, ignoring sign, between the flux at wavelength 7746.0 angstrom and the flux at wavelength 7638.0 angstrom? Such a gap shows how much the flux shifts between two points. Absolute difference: 2.0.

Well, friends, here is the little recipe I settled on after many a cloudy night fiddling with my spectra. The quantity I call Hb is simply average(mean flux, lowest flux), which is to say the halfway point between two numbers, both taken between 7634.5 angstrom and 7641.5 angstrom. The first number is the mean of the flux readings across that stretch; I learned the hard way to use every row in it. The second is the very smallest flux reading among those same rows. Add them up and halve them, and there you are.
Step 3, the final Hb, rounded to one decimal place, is 24.1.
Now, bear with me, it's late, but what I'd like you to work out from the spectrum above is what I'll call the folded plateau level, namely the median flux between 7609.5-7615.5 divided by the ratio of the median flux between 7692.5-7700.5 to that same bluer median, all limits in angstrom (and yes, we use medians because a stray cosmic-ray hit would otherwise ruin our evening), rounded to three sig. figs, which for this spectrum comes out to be 29.3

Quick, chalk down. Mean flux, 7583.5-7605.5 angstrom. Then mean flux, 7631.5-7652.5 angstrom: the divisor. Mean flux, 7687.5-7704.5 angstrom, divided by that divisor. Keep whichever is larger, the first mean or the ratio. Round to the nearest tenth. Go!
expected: 24.4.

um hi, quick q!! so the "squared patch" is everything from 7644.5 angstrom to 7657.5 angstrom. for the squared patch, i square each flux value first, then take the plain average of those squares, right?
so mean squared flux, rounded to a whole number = 646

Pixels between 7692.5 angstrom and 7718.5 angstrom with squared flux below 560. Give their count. 20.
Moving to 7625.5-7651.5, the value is 0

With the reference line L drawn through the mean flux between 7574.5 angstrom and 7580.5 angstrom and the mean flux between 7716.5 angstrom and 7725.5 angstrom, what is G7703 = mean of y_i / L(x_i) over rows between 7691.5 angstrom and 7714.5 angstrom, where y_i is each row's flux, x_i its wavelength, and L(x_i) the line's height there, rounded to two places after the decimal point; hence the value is 1.04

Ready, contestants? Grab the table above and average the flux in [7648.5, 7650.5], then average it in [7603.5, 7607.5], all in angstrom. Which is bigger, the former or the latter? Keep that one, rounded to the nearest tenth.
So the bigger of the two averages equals 25.8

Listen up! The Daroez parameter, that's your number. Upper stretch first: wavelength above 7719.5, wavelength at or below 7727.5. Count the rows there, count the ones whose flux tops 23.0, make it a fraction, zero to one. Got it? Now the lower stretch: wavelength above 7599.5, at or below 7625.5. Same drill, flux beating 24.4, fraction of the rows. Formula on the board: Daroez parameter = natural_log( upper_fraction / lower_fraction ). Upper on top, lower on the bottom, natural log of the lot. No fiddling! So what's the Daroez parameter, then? -1.9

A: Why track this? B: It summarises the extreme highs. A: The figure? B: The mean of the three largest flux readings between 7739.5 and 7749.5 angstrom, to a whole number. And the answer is 22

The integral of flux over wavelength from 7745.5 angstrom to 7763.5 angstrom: 403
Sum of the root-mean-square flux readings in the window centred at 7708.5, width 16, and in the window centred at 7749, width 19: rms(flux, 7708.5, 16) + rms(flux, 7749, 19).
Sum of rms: 43.8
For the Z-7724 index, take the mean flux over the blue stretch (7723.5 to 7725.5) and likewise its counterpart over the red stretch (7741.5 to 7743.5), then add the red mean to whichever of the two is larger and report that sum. 44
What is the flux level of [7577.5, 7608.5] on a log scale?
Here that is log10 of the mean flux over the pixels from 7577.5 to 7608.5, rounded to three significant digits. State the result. 1.39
